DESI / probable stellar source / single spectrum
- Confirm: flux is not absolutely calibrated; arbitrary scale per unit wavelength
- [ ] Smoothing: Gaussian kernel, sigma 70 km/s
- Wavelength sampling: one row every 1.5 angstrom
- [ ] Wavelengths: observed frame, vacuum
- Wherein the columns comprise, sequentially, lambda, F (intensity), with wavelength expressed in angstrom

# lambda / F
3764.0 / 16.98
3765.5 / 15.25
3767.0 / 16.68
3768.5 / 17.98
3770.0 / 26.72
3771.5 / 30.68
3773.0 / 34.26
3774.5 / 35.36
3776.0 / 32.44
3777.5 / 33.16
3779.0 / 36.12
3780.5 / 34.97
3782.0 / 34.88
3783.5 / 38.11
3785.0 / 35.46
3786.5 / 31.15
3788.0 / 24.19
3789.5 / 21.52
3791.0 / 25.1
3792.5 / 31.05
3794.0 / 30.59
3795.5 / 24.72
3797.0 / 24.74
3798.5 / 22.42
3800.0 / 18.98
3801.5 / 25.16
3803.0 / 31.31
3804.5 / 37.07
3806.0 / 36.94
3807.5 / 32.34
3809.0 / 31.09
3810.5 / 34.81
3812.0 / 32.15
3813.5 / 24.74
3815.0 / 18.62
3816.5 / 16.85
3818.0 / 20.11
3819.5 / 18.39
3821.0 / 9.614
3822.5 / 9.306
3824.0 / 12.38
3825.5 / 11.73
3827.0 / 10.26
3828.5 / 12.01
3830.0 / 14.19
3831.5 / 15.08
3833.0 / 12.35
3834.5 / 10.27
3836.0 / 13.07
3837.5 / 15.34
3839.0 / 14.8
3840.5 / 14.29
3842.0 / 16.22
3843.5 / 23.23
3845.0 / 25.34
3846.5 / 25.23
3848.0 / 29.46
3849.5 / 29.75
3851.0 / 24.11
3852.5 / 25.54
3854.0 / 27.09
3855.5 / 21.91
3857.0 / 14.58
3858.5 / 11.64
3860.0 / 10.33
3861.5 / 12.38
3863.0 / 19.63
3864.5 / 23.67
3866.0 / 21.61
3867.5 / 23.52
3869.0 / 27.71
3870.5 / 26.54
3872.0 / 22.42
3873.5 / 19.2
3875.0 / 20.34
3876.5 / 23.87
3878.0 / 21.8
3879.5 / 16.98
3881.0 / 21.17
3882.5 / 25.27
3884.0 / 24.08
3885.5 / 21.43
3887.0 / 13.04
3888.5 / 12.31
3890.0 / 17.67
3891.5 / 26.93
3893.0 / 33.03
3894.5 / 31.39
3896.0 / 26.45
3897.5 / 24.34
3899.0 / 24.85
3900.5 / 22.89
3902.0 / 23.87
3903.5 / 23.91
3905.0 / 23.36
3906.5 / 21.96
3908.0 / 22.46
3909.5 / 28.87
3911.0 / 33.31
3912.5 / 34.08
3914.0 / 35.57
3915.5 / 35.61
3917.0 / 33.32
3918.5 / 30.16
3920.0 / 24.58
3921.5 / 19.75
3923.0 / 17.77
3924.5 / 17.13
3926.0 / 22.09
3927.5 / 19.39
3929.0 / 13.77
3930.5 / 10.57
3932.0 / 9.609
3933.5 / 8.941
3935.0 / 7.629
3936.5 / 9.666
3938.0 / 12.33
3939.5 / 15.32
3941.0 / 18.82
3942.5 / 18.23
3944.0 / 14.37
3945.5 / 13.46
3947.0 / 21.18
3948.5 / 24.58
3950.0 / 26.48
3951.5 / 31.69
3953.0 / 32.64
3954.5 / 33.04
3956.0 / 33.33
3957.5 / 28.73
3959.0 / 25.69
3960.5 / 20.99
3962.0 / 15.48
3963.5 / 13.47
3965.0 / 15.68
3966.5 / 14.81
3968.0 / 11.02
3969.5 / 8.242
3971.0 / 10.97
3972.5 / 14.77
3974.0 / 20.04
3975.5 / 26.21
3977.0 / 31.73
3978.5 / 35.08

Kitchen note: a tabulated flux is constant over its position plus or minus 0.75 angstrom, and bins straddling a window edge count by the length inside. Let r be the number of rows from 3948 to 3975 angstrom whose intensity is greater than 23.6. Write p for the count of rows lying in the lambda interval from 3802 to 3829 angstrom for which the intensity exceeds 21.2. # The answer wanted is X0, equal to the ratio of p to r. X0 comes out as 1.0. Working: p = 8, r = 8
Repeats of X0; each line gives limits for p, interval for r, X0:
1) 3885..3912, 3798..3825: 1.7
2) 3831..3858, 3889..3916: 0.7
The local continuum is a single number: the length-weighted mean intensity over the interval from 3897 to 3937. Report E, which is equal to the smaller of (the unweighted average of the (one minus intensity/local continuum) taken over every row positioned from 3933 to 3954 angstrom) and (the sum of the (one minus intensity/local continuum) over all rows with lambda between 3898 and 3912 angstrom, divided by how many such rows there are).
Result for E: -0.13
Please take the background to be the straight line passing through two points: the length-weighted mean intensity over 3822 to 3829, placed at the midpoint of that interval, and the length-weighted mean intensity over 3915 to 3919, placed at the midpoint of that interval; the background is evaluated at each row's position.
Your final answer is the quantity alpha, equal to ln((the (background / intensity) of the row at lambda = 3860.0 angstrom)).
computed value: 0.6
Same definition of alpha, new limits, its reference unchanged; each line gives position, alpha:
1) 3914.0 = -0.1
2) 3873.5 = 0.2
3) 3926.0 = 0.5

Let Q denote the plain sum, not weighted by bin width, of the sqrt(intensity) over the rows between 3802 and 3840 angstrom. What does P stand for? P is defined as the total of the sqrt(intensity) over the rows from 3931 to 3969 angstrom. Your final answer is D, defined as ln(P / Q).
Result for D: -0.01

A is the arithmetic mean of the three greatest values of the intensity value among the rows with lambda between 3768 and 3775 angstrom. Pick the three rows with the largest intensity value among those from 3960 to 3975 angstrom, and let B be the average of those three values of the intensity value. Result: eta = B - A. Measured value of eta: -15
